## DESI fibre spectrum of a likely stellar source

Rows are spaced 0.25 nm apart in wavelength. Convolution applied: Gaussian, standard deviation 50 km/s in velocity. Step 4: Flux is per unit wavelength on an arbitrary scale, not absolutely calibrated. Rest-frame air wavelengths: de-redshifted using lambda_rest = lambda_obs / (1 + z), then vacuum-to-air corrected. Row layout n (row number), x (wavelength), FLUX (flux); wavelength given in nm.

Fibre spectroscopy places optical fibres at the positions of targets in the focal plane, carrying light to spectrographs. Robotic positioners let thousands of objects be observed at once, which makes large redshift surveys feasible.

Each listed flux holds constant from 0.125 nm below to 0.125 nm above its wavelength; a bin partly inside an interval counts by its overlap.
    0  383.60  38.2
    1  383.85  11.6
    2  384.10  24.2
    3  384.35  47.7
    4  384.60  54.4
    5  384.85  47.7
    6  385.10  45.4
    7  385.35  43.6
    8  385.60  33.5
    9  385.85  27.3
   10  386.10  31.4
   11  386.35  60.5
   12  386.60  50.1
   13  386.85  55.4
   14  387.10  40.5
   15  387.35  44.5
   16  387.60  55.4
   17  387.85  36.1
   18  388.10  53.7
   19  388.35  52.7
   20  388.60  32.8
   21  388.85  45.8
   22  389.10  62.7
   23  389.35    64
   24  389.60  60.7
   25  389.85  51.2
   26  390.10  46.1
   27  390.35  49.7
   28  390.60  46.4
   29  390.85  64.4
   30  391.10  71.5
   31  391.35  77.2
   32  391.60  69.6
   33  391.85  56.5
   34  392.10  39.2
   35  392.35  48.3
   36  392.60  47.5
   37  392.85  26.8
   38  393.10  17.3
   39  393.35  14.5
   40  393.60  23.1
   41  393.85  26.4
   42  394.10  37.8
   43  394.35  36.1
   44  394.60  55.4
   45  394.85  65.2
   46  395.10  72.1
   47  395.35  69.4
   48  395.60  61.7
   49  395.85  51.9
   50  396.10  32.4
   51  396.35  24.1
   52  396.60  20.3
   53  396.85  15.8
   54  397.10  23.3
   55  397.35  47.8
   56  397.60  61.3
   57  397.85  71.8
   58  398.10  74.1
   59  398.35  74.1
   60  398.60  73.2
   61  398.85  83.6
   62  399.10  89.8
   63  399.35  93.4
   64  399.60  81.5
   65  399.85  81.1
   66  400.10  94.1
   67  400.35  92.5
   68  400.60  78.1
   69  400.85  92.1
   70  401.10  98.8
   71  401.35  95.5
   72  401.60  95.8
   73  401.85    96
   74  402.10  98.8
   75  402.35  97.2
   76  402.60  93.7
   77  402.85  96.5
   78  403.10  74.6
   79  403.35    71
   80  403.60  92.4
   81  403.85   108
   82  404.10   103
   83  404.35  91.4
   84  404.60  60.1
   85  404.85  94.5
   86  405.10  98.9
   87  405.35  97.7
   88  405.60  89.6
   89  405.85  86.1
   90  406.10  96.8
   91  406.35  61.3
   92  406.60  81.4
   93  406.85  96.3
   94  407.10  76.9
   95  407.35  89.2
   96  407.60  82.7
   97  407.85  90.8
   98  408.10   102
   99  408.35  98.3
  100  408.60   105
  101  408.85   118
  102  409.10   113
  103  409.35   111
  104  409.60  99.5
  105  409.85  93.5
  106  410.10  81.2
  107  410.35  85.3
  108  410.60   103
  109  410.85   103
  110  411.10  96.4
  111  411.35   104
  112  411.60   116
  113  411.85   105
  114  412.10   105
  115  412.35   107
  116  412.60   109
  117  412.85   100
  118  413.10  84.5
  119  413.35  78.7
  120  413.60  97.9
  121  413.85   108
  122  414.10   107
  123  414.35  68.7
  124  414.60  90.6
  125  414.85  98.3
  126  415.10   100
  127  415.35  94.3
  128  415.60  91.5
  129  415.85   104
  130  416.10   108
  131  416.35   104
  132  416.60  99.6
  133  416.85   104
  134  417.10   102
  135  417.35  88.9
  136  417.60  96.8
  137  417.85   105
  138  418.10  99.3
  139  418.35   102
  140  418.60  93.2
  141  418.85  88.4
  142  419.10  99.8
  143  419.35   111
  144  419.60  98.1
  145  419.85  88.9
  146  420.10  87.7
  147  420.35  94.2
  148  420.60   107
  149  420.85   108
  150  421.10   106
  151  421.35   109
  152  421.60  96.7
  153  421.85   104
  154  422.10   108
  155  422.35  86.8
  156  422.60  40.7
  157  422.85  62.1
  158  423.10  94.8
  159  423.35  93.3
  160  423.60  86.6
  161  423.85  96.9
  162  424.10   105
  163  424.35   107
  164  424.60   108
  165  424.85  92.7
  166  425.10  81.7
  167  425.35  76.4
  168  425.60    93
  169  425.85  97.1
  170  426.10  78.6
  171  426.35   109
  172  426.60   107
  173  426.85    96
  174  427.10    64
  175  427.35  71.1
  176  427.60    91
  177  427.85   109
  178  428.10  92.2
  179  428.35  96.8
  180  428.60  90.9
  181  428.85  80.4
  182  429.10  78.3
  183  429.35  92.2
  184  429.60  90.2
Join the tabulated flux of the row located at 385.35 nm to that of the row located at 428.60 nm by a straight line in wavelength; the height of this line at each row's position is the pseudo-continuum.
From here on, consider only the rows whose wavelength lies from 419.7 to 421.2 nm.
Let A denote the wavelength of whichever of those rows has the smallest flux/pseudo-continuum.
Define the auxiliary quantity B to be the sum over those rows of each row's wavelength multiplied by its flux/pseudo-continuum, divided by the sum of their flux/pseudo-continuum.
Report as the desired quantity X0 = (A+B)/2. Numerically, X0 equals 420.30 nm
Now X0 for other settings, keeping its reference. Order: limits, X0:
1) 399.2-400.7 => 400.28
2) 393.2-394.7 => 393.74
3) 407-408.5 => 407.43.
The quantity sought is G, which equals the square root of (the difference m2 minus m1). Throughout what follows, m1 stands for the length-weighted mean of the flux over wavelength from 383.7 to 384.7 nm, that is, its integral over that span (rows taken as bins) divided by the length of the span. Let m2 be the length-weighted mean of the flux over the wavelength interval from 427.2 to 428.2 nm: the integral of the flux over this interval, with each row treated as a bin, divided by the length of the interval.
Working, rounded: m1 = 34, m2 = 90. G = 7.5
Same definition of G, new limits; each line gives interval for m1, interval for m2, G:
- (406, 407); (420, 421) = 4.0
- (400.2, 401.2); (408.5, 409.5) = 4.6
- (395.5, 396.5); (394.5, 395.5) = 4.9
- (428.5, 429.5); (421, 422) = 4.3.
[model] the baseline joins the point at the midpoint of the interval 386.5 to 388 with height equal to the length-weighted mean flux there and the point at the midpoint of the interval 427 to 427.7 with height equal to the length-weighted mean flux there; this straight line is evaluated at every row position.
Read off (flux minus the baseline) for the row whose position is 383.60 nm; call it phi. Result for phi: -6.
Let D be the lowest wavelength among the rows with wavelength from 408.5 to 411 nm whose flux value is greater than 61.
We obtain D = 408.60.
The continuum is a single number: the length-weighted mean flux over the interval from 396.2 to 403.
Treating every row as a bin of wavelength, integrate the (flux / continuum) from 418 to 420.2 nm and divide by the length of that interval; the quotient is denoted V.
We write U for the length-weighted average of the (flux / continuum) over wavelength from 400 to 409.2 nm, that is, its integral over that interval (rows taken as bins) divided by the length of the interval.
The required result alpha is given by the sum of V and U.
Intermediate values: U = 1.22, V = 1.28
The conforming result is 2.50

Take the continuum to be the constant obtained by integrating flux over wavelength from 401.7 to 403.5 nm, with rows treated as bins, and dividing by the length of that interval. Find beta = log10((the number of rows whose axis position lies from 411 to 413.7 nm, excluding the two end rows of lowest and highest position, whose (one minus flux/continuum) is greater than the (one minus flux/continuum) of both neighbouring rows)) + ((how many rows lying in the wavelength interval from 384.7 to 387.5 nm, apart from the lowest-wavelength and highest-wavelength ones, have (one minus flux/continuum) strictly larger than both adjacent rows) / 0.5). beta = 6.00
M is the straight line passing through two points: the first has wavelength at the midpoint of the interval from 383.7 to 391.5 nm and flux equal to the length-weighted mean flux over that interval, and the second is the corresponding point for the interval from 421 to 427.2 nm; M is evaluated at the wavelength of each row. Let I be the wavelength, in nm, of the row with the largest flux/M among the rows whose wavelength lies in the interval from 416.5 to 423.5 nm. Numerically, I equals 419.35 nm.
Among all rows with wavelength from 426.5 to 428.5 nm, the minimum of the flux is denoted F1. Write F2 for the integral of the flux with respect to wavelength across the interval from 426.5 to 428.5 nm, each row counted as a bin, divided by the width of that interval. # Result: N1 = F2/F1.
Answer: 1.42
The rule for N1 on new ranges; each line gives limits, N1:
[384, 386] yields 1.68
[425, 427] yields 1.21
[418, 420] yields 1.10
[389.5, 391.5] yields 1.27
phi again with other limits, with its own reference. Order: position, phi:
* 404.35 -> 32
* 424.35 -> 34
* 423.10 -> 23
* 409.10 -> 51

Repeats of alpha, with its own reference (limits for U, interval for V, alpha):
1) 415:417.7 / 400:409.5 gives 2.54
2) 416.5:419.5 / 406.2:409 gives 2.52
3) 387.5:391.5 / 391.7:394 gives 1.17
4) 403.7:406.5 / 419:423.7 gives 2.43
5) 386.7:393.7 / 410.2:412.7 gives 2.01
